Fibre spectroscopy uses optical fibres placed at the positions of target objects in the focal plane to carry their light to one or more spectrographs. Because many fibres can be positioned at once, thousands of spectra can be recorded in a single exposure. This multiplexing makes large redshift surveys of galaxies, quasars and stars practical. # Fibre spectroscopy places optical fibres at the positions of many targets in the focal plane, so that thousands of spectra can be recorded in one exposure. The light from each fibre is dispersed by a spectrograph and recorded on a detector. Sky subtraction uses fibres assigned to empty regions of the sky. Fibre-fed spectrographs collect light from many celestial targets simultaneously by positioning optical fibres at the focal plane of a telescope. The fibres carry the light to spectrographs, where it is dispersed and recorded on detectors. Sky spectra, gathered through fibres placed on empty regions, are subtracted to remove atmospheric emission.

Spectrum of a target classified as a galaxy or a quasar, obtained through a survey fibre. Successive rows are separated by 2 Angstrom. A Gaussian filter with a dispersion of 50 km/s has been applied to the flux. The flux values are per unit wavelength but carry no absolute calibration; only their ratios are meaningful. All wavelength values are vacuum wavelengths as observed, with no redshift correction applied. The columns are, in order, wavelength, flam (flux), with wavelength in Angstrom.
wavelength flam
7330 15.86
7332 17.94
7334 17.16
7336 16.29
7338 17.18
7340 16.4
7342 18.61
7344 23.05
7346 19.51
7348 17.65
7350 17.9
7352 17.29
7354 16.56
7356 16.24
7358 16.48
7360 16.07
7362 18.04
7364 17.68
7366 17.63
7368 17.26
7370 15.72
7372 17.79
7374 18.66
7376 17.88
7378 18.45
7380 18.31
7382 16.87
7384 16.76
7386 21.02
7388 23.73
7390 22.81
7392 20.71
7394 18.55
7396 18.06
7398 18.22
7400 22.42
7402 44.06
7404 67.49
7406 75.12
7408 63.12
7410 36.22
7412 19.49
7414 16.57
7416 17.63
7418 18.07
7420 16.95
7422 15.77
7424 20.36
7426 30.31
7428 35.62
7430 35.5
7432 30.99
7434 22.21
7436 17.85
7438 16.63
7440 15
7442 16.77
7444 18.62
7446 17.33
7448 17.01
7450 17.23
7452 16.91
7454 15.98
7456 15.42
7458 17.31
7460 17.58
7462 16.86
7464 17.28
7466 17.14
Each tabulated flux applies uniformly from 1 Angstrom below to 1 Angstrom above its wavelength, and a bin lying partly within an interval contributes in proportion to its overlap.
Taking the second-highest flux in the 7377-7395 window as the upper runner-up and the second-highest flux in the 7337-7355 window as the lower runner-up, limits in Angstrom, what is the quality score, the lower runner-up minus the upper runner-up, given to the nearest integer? -3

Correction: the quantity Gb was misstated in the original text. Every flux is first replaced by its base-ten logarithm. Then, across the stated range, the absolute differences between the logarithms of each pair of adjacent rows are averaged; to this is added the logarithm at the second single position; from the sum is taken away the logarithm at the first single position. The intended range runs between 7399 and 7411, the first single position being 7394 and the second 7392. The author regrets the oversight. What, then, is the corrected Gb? 0.22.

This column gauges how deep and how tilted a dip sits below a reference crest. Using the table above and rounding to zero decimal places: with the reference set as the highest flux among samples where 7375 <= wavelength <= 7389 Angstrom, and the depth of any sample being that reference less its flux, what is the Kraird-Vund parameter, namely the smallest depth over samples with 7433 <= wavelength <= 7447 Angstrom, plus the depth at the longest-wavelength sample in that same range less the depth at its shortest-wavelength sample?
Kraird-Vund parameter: 6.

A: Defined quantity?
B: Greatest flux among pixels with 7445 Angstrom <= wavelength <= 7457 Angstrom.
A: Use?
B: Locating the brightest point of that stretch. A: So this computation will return 17.33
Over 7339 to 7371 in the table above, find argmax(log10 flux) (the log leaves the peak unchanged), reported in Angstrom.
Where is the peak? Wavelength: 7344 Angstrom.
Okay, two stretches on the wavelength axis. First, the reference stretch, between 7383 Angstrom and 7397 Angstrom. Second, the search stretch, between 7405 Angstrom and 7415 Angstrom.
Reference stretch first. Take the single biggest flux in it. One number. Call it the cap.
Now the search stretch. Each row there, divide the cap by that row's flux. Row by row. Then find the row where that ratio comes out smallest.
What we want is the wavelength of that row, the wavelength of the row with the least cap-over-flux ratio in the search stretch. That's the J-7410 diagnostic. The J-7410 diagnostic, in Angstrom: 7406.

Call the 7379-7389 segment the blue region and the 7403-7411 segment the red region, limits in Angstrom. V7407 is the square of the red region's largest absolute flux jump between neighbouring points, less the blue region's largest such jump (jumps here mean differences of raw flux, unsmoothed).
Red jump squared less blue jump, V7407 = 719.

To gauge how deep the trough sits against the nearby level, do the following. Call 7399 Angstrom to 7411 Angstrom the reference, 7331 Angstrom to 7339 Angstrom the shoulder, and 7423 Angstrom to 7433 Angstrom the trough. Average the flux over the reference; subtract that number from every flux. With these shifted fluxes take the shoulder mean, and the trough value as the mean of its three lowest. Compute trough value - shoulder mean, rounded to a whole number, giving 10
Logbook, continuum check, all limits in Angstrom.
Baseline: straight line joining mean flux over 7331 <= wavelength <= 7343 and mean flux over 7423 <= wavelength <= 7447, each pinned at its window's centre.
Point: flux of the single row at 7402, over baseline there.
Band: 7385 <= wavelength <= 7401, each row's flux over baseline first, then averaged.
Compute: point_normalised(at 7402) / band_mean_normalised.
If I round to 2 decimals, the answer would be 2.07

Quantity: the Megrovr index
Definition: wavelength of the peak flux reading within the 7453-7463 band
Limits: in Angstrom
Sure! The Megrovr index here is 7460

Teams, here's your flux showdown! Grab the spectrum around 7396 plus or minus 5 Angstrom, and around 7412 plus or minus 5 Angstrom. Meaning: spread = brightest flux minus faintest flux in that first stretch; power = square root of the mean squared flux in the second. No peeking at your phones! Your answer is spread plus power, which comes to 40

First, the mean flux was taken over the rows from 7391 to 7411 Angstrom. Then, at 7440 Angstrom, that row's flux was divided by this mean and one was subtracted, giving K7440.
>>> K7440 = -0.61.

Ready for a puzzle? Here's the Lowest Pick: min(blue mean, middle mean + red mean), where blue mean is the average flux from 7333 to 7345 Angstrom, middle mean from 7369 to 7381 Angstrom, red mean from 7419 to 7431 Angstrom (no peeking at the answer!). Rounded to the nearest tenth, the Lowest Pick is 18.1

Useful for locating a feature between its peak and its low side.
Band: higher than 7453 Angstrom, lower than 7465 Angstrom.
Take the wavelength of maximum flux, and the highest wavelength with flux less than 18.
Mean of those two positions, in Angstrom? 7462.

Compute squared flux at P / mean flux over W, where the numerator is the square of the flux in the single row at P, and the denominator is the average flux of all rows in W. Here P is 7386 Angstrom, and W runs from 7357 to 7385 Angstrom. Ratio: 25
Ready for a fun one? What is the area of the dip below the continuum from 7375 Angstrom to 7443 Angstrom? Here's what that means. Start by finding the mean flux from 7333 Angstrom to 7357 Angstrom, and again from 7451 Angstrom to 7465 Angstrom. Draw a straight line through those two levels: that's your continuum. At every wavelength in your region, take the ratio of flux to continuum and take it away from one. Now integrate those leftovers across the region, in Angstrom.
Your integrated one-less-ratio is -35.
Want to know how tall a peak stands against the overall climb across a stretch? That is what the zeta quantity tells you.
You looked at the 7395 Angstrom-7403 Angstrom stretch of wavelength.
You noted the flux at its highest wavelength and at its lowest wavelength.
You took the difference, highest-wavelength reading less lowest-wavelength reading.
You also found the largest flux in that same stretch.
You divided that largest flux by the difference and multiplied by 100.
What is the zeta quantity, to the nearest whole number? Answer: 169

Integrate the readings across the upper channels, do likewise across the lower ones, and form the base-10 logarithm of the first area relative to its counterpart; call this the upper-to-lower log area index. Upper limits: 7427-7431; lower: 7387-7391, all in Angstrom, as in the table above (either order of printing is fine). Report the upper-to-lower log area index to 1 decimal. 0.2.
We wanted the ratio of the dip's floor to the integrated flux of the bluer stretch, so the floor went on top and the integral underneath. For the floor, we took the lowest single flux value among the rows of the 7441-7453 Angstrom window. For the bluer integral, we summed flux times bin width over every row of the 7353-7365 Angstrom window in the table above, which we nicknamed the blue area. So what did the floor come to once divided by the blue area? 0.083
